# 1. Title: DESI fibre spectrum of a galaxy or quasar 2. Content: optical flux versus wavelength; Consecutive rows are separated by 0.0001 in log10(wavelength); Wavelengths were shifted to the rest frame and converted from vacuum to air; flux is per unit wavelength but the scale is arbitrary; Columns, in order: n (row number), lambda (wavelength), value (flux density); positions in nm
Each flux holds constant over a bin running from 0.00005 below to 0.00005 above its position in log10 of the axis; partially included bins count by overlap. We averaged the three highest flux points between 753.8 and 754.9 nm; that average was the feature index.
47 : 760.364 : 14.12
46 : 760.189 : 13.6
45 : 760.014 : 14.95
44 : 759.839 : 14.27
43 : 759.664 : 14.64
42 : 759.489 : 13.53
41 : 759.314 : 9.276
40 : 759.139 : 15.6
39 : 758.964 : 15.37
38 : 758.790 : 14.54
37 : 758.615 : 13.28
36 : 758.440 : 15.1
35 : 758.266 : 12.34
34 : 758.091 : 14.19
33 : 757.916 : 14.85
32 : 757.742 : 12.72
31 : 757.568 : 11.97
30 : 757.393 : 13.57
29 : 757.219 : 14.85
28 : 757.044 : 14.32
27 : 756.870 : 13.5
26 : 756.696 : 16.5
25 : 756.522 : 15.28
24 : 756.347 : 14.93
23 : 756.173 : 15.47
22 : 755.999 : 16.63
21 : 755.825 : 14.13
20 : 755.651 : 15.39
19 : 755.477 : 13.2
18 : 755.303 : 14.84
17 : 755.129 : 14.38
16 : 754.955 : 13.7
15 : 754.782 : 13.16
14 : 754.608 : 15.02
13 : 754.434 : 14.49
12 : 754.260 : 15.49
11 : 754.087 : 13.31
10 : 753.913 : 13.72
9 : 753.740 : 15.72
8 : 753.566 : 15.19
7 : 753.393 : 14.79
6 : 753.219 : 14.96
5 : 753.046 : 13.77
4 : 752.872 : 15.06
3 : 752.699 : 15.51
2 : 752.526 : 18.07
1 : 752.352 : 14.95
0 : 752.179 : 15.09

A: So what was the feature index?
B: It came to 15.0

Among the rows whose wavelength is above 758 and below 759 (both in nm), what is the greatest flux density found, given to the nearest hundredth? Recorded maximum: 15.37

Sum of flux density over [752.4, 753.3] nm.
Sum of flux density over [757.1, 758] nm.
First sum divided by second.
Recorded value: 1.14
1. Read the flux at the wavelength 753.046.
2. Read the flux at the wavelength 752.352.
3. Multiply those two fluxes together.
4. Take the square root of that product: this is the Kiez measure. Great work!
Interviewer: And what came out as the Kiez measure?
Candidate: 14.3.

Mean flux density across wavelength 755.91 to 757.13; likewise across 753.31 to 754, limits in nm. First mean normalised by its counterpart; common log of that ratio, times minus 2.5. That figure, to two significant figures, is -0.027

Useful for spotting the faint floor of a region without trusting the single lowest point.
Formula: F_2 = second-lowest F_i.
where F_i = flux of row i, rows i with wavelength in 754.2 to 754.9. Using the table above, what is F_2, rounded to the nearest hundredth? 14.49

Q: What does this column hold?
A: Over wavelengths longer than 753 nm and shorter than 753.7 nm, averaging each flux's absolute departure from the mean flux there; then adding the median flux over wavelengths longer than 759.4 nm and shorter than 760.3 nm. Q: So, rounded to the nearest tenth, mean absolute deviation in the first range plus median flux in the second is 14.7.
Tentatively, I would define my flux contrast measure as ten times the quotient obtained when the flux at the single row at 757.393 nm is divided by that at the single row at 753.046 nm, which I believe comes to 9.9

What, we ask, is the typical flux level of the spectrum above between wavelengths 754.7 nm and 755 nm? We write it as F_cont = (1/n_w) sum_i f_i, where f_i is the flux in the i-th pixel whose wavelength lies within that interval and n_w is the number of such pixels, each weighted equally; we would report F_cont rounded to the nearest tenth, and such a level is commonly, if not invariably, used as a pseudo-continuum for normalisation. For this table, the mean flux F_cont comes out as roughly 13.4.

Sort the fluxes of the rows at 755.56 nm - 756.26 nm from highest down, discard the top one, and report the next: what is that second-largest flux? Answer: 15.47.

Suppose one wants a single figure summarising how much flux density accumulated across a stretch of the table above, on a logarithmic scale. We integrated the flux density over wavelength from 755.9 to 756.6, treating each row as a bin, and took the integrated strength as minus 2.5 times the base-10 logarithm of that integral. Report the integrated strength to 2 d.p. -2.59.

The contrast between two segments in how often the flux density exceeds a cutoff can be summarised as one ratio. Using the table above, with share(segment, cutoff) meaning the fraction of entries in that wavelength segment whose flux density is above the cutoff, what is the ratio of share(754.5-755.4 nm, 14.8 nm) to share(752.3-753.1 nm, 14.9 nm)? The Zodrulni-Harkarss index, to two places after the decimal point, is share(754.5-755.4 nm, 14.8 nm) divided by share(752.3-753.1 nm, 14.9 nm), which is 0.50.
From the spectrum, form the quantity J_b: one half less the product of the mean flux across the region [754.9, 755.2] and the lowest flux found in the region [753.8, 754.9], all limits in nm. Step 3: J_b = -184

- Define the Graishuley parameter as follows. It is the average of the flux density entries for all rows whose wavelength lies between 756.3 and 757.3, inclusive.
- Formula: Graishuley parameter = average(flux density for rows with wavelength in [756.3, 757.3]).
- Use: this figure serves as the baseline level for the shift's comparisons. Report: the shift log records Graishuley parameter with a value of 14.9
